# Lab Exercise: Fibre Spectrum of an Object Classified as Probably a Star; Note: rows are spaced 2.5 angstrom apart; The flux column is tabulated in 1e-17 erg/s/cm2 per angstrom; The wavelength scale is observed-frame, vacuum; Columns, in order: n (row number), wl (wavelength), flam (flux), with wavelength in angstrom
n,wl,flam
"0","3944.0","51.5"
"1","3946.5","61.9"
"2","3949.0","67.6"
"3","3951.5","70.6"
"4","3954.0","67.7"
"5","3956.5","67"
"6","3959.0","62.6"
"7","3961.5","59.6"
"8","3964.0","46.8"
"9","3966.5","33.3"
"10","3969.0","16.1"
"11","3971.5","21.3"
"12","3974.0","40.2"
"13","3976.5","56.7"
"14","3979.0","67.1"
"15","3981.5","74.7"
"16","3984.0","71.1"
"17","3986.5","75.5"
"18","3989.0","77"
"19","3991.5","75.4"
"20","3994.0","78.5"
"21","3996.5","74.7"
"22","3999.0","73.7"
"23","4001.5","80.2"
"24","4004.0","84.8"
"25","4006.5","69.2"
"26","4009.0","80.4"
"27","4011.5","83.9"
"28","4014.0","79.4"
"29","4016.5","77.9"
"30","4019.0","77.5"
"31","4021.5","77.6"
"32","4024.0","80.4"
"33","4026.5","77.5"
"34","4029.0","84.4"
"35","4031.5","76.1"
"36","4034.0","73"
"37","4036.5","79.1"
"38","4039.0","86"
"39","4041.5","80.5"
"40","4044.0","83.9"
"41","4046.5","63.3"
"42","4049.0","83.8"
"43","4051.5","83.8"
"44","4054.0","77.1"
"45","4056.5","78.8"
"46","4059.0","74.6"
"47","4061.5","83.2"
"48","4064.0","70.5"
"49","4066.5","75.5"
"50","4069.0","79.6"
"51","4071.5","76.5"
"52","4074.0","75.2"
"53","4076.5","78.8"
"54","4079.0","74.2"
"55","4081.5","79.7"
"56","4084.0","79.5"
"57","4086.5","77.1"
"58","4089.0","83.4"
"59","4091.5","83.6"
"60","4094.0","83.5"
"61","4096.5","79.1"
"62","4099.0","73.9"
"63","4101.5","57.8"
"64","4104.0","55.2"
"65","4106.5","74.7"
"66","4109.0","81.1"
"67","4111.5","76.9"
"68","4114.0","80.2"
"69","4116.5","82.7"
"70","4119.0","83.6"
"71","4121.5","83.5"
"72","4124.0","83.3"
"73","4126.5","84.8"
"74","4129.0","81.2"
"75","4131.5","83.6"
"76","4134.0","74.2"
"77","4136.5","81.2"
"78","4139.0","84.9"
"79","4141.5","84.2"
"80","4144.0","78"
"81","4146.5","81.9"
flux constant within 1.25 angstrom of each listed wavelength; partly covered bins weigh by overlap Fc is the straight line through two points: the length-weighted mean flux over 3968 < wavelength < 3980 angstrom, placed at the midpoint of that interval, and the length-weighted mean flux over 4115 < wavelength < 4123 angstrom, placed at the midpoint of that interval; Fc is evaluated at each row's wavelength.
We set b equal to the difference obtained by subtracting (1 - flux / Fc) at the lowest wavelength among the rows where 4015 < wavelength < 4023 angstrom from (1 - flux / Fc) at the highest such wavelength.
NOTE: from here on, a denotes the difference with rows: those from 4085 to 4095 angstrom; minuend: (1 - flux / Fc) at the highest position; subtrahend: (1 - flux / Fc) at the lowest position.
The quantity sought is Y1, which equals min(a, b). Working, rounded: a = -0.05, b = 0.05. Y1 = -0.05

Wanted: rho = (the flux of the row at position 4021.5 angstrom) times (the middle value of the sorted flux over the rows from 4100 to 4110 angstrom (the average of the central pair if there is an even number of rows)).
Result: 5141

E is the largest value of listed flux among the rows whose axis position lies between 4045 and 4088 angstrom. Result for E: 83.8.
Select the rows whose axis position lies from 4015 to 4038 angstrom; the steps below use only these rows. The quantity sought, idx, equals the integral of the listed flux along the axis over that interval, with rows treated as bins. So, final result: 1800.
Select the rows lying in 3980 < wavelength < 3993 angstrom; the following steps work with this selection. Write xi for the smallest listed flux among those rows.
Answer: 71.1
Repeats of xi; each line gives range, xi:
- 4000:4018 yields 69.2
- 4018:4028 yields 77.5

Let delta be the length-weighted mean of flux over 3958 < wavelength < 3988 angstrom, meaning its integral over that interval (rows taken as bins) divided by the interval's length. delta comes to 52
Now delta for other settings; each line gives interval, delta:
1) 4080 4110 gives 76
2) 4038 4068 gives 78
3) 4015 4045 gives 79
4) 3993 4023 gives 78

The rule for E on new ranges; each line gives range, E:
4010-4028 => 83.9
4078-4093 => 83.6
